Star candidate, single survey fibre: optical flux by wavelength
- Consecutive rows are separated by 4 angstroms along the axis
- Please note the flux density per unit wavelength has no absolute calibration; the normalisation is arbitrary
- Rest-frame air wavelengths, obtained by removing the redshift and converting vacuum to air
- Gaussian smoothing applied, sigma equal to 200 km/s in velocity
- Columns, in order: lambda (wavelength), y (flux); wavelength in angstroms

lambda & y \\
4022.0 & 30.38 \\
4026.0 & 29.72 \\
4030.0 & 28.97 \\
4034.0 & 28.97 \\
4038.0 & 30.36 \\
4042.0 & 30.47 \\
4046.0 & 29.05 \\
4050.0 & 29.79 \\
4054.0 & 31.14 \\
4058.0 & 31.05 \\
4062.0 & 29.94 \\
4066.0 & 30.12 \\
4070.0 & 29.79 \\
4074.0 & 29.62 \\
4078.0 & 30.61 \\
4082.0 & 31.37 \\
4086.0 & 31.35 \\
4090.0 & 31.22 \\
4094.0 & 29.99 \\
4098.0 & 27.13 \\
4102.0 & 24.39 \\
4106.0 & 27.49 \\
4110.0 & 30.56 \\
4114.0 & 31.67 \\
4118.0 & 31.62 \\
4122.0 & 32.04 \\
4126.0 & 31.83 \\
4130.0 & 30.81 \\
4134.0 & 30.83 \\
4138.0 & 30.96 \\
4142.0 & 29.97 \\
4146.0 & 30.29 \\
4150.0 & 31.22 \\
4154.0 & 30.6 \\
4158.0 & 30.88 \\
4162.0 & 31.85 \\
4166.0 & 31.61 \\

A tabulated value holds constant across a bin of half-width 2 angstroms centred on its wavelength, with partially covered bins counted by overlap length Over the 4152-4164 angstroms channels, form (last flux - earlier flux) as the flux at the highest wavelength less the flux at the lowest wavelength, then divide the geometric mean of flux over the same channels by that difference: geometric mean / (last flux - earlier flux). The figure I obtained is 25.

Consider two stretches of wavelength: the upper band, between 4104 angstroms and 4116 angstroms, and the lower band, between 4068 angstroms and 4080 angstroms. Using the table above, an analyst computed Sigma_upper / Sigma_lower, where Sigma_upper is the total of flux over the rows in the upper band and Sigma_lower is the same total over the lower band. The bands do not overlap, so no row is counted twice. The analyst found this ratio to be 1.00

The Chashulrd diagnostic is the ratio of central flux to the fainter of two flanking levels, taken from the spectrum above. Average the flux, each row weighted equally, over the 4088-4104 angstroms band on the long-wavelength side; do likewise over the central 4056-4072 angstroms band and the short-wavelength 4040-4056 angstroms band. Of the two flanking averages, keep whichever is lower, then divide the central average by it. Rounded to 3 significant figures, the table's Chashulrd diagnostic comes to 1.07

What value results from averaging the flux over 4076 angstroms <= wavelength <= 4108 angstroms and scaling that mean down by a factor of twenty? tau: 1.46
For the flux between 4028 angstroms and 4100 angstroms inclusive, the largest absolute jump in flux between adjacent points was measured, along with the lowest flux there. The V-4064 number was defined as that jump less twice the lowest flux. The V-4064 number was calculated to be -51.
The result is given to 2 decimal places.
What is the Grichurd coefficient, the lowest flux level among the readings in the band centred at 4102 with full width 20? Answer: 24.39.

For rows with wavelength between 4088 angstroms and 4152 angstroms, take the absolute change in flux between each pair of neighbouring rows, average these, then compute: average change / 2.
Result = 0.61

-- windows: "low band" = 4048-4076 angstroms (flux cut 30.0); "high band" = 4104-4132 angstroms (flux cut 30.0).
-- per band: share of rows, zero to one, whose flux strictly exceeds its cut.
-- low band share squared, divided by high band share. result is 0.214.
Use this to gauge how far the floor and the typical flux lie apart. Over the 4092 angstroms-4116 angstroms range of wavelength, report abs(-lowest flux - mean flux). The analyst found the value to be 52.9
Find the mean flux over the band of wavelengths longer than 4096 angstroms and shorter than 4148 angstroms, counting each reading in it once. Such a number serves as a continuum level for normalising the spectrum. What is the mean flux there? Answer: 30.0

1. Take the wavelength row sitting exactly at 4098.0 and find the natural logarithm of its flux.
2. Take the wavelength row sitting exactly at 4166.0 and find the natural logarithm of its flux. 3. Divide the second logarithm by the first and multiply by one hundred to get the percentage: 105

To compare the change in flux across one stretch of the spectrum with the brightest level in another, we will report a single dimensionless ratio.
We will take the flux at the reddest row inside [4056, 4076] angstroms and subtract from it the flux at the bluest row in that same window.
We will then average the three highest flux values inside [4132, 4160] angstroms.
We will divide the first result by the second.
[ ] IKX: -0.05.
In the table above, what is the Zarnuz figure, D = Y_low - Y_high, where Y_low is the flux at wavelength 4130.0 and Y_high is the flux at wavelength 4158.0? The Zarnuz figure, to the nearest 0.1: -0.1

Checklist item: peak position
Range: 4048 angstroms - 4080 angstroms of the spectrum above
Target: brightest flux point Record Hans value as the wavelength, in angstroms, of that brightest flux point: 4054.0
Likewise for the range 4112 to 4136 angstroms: 4122.0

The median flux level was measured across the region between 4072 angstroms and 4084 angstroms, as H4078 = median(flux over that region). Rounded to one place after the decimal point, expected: 30.6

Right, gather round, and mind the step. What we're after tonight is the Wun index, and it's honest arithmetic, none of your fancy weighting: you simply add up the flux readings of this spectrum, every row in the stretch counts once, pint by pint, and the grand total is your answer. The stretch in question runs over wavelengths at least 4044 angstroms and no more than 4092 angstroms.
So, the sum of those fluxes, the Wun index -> 365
